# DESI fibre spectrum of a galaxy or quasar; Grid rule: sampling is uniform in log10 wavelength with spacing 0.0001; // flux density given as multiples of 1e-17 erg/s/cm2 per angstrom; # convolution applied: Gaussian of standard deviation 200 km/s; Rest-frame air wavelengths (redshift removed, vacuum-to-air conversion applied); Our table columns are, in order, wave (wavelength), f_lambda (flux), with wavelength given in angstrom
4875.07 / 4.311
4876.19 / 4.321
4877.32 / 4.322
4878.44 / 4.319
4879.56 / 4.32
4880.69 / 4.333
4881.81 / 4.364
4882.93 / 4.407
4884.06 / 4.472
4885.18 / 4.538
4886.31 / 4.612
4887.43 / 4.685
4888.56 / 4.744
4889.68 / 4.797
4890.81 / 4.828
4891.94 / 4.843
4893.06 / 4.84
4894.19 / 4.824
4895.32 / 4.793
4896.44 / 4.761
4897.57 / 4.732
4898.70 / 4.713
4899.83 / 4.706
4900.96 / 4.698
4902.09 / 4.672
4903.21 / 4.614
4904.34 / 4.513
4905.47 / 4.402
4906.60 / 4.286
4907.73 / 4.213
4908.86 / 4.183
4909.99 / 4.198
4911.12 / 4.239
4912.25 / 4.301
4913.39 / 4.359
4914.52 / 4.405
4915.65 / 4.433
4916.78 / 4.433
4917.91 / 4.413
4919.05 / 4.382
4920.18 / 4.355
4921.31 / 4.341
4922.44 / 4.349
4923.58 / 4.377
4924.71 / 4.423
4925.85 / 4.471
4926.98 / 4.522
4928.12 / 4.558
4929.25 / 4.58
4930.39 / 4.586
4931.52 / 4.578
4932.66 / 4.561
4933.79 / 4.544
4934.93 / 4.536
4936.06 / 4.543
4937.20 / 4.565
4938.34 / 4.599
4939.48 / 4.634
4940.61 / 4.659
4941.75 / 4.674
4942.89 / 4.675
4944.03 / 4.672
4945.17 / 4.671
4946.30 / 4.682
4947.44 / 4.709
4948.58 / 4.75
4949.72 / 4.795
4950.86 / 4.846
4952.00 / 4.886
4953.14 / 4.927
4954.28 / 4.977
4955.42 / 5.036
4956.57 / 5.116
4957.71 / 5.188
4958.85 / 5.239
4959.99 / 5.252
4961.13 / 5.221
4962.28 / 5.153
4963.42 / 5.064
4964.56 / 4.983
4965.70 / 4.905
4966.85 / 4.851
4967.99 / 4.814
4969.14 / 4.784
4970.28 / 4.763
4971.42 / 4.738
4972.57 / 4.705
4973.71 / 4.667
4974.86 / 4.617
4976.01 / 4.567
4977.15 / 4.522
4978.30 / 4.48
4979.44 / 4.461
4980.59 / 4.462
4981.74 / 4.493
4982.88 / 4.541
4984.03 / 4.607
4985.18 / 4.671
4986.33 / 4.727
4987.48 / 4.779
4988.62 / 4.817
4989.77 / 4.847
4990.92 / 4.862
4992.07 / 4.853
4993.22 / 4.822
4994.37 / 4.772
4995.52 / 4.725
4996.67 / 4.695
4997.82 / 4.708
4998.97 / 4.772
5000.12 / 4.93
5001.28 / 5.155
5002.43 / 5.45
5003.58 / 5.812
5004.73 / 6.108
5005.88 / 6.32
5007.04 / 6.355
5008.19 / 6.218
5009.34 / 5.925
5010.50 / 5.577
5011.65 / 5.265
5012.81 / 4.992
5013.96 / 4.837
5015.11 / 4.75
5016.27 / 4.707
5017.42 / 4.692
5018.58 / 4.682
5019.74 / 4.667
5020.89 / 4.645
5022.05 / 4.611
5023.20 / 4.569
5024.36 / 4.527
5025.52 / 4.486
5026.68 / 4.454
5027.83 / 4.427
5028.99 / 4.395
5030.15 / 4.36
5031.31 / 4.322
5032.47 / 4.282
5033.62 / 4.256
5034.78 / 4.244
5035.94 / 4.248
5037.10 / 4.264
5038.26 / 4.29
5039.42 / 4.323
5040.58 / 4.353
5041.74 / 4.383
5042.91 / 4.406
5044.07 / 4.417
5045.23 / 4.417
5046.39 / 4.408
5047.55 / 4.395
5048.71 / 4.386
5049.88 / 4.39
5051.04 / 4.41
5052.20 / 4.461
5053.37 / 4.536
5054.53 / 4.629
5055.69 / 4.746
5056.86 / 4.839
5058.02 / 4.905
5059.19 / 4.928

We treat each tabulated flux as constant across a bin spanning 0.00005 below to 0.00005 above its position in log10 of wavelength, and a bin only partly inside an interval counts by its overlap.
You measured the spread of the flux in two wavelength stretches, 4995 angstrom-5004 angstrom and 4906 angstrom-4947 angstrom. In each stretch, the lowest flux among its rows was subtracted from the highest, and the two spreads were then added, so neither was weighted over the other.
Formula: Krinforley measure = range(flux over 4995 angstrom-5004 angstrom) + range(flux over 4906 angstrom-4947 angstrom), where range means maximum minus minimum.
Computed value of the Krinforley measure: 1.62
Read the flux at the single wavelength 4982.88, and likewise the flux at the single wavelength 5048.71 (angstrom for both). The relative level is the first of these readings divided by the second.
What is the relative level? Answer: 1.04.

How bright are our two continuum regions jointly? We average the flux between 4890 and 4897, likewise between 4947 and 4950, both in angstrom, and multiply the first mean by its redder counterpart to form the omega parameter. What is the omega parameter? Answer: 22.9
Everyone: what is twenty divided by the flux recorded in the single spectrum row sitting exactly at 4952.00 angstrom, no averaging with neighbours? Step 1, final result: 4.09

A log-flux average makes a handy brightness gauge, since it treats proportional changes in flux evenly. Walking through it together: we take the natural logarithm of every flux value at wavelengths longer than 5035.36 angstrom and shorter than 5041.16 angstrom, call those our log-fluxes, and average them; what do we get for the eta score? 1.46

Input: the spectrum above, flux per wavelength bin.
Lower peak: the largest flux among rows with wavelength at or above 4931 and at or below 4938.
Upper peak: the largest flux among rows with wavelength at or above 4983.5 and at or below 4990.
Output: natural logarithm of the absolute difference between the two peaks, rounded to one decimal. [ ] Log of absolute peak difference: -1.3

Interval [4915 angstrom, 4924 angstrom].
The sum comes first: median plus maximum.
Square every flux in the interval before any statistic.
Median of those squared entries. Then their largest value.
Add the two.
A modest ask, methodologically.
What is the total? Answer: 39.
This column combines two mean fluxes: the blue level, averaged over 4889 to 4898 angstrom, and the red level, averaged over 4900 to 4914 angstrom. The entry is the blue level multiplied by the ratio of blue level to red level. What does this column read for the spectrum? 5.25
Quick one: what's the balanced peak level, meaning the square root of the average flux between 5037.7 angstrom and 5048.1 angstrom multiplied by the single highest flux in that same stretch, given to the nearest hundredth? 4.40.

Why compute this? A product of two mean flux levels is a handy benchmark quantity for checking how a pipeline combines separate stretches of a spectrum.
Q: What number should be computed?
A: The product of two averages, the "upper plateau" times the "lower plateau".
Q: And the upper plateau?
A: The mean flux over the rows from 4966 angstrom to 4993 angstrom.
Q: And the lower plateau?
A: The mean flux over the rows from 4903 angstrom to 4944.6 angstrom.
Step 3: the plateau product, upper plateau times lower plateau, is 20.9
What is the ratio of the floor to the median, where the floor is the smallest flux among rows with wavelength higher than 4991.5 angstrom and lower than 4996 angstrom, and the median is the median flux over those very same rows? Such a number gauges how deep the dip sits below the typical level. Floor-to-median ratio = 0.985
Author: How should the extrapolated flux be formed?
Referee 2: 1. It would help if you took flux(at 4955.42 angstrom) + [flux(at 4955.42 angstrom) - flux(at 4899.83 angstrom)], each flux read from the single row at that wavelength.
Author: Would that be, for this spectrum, 5.4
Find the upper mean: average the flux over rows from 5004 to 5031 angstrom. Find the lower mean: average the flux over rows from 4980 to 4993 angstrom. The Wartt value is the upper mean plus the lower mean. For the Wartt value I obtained 9.72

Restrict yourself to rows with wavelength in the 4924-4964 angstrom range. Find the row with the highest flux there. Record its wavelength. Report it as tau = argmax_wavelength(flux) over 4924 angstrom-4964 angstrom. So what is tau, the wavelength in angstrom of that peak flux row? 4959.99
